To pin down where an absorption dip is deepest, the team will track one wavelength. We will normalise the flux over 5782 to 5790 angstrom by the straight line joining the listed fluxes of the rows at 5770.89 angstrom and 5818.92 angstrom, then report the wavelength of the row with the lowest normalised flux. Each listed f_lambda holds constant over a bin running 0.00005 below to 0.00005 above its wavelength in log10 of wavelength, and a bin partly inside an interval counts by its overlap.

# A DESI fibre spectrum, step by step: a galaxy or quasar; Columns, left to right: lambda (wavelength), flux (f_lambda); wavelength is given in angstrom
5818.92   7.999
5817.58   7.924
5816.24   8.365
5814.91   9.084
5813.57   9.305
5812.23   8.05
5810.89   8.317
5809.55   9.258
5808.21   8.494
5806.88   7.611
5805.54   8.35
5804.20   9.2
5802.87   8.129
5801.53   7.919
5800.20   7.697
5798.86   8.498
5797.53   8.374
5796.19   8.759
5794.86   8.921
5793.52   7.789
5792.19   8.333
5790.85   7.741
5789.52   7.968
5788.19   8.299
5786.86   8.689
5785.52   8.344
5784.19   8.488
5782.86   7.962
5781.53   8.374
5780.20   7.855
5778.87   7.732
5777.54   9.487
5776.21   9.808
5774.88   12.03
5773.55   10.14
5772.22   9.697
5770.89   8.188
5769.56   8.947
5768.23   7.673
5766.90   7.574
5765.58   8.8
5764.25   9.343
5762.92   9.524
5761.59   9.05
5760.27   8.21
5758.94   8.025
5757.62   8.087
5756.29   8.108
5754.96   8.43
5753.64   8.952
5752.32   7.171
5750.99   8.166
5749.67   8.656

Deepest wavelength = 5782.86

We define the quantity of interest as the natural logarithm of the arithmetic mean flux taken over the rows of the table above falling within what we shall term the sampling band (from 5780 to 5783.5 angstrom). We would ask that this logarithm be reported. 2.09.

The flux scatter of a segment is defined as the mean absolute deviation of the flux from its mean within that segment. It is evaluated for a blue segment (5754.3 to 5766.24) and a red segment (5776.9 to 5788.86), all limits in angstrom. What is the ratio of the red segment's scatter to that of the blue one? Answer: 0.72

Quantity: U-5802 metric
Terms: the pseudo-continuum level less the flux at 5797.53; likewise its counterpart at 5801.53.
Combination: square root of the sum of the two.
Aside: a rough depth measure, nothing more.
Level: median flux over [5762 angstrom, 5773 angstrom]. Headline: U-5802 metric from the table 1.2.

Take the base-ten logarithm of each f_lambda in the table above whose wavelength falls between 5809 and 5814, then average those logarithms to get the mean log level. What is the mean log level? 0.94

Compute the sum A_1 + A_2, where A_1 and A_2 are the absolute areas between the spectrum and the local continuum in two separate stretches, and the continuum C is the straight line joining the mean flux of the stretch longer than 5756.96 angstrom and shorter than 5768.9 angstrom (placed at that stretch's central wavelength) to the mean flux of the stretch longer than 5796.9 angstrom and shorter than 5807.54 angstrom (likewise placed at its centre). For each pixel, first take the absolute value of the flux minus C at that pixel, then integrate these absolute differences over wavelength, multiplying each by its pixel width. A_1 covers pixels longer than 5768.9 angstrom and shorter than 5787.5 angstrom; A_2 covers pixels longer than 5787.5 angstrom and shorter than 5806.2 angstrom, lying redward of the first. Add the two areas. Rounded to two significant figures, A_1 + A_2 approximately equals 23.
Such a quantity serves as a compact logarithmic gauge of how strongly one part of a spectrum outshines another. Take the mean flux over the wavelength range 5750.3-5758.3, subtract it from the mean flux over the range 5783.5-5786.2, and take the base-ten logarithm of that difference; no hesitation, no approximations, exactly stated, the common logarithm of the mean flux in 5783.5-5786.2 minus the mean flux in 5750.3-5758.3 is -0.6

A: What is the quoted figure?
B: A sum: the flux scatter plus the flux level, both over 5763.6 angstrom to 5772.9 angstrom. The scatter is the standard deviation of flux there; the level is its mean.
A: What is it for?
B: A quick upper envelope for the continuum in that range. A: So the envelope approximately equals 9.4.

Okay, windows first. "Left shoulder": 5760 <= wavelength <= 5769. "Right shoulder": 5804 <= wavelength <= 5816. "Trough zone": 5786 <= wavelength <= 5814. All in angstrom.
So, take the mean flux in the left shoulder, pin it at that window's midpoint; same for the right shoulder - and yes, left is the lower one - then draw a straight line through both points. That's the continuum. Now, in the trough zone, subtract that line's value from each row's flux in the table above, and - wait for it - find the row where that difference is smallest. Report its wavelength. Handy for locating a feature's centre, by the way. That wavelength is 5806.88 angstrom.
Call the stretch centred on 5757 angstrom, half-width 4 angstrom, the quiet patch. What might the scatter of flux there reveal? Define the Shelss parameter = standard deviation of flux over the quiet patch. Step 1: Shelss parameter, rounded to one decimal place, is 0.3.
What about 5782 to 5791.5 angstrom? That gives 0.3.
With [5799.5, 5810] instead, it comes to 0.6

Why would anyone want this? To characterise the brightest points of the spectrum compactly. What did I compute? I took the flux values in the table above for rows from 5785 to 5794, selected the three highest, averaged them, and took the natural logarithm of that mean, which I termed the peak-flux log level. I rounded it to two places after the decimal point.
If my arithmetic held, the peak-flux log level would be 2.13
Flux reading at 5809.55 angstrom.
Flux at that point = 9.258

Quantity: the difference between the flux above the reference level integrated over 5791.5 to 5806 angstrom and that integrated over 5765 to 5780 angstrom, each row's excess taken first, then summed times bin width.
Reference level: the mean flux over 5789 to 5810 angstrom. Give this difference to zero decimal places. -11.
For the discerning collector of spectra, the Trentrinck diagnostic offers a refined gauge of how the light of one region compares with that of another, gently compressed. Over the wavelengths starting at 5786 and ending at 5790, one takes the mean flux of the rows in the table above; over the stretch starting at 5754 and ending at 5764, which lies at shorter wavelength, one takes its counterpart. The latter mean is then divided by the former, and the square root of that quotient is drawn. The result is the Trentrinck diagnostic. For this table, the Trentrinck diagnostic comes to 1.01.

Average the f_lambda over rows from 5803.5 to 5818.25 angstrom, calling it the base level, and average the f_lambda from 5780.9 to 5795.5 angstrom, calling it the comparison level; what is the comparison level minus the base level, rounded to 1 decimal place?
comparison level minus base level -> -0.3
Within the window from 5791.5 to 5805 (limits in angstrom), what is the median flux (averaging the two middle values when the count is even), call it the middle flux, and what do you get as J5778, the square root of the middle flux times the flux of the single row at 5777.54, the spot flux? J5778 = 8.90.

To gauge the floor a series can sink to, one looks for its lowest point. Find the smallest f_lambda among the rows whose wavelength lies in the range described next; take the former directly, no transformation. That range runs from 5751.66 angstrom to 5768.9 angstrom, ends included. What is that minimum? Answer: 7.171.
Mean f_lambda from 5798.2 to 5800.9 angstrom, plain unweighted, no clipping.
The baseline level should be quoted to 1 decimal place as 8.1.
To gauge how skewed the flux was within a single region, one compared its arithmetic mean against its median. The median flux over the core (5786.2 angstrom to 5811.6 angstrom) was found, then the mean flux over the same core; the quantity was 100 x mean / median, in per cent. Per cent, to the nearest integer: 100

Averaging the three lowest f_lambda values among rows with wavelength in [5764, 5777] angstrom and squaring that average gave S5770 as 61.0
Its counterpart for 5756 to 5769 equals 60.2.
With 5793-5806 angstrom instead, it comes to 60.9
